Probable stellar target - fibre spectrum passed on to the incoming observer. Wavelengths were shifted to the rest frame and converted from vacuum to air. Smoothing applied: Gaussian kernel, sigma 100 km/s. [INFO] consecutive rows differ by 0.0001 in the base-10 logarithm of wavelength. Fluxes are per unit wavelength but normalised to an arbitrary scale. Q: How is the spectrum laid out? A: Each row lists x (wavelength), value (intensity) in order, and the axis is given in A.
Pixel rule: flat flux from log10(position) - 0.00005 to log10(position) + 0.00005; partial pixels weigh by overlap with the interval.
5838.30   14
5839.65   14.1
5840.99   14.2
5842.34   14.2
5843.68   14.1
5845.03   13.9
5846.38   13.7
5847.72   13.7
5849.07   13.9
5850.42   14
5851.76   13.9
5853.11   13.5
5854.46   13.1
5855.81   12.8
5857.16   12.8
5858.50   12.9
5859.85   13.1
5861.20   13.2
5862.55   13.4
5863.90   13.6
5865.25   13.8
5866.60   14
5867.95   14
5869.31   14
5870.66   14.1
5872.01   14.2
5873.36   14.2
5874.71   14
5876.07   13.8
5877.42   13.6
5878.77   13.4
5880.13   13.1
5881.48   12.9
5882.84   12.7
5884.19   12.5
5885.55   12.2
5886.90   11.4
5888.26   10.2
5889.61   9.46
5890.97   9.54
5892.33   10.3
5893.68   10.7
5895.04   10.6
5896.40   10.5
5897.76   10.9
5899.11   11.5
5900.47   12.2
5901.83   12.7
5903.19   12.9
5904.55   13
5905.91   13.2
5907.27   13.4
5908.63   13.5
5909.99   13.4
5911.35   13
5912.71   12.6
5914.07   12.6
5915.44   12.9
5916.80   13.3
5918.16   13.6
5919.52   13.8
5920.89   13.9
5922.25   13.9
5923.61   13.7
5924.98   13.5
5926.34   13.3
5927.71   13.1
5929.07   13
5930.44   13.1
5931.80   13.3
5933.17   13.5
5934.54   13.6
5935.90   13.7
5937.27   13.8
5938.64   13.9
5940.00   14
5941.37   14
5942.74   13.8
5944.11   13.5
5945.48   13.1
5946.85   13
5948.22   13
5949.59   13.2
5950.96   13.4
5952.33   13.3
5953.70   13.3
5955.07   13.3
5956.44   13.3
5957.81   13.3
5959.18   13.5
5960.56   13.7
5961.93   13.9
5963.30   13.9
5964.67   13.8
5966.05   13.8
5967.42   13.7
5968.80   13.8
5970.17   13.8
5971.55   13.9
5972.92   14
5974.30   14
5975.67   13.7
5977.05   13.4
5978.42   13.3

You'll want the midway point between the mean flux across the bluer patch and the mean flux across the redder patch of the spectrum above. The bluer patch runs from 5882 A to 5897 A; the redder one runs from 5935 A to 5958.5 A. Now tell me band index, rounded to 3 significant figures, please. 12.2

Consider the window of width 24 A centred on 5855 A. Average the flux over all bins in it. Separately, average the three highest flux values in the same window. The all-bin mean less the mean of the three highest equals -0.51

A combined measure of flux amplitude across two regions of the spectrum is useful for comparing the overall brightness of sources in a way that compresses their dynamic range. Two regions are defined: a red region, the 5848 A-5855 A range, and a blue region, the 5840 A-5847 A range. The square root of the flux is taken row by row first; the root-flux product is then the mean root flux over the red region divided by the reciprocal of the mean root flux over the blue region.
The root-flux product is 13.8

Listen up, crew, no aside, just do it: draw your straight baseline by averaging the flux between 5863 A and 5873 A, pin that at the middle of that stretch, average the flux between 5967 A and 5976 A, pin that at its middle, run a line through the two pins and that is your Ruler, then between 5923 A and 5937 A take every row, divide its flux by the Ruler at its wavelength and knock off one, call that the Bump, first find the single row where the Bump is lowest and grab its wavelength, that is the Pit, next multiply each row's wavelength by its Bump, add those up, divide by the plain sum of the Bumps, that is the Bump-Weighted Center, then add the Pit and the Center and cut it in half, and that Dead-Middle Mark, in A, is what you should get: 5929.2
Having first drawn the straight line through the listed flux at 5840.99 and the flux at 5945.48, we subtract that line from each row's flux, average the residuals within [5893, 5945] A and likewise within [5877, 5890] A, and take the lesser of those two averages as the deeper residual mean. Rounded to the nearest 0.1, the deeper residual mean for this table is -1.6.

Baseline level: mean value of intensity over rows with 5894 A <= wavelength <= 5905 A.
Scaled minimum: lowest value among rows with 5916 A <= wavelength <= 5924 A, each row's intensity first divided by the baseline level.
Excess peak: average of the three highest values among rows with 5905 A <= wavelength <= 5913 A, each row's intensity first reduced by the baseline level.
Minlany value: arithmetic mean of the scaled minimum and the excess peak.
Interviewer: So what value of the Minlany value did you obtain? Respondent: 1.4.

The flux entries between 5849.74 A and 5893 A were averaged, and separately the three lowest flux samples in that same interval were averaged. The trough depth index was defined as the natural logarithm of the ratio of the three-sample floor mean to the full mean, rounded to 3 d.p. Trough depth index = -0.284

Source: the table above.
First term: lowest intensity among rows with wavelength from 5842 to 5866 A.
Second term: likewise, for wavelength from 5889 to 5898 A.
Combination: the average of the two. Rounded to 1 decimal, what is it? 11.1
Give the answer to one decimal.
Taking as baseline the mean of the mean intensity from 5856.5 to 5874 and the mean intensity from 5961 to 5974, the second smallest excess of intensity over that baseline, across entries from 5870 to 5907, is -4.2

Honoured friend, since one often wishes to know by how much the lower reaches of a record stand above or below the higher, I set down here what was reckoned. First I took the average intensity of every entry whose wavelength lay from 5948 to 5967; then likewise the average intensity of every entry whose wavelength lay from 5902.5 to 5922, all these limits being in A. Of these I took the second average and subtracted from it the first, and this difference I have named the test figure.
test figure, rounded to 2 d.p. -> -0.26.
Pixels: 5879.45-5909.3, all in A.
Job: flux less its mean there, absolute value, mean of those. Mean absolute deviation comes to 1.16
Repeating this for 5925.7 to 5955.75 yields 0.28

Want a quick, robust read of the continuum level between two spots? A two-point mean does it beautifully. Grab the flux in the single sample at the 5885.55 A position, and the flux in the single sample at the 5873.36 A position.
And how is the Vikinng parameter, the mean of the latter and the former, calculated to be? 13.2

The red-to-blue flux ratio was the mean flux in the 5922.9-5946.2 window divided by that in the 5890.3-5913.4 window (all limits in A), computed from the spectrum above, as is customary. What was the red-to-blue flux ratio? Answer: 1.13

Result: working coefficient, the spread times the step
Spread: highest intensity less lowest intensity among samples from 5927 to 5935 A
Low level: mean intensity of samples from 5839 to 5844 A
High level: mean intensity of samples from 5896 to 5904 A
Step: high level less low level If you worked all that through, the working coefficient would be -1.4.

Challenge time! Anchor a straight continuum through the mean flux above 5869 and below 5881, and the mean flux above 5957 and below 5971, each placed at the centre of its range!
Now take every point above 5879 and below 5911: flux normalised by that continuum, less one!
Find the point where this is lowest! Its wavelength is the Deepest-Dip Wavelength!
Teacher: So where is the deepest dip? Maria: 5889.61 A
